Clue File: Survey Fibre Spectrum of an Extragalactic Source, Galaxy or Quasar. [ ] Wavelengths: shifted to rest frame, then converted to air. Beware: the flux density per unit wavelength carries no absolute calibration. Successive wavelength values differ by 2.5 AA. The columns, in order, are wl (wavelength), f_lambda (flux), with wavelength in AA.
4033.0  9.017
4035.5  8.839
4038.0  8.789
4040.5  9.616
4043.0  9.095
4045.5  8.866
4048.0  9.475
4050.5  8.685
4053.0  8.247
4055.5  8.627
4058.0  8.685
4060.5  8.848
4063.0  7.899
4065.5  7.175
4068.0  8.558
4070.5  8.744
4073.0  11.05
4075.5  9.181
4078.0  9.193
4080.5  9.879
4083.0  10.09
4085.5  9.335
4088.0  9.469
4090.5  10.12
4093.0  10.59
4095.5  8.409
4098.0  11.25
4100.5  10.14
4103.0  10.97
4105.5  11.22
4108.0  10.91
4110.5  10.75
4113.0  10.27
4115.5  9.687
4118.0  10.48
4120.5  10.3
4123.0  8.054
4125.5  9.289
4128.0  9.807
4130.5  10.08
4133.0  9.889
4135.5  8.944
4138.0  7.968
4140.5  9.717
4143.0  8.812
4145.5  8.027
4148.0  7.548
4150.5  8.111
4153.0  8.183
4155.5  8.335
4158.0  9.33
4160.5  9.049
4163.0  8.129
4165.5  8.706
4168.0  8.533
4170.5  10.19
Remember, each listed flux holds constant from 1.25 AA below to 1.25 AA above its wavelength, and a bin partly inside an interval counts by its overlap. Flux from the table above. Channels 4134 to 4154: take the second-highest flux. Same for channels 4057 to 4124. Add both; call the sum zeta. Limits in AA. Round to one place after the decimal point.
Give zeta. 20.2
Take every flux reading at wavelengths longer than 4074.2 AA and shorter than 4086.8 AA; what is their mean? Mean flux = 9.5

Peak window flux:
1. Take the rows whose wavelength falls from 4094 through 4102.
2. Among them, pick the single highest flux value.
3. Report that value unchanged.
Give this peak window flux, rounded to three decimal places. 11.250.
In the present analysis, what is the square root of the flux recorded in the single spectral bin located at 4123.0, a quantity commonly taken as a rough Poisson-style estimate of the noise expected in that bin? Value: 2.84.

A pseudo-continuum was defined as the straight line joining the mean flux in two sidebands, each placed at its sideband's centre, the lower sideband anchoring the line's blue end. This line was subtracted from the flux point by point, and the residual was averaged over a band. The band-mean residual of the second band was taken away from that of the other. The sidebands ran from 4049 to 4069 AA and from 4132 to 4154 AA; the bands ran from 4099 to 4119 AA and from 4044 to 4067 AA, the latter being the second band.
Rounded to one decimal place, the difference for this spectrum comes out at 1.9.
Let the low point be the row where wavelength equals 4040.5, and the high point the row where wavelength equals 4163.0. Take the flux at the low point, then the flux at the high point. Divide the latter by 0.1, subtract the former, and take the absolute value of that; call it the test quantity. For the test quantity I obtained 72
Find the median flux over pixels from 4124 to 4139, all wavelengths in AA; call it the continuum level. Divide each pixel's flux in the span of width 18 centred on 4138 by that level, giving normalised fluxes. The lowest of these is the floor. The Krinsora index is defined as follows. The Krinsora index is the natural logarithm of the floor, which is -0.18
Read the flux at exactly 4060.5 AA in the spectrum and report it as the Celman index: 8.848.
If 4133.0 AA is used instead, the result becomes 9.889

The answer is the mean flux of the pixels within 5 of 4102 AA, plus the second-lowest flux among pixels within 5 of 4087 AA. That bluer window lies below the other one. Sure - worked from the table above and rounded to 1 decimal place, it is 20.4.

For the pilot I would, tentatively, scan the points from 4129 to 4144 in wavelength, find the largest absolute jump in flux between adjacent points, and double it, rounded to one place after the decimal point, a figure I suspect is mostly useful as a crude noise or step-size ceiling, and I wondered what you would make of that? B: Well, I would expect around 3.5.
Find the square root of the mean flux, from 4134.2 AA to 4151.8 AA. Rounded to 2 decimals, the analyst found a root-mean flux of 2.91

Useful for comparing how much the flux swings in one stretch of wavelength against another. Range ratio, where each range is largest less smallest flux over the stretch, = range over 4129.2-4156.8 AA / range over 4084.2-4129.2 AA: 0.79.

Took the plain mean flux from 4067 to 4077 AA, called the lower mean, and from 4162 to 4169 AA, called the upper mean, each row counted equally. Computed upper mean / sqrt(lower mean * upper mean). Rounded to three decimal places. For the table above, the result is 0.949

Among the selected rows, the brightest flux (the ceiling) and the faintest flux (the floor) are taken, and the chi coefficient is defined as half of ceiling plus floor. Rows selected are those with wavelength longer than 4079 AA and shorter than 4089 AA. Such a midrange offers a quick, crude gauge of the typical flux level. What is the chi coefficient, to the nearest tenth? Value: 9.7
